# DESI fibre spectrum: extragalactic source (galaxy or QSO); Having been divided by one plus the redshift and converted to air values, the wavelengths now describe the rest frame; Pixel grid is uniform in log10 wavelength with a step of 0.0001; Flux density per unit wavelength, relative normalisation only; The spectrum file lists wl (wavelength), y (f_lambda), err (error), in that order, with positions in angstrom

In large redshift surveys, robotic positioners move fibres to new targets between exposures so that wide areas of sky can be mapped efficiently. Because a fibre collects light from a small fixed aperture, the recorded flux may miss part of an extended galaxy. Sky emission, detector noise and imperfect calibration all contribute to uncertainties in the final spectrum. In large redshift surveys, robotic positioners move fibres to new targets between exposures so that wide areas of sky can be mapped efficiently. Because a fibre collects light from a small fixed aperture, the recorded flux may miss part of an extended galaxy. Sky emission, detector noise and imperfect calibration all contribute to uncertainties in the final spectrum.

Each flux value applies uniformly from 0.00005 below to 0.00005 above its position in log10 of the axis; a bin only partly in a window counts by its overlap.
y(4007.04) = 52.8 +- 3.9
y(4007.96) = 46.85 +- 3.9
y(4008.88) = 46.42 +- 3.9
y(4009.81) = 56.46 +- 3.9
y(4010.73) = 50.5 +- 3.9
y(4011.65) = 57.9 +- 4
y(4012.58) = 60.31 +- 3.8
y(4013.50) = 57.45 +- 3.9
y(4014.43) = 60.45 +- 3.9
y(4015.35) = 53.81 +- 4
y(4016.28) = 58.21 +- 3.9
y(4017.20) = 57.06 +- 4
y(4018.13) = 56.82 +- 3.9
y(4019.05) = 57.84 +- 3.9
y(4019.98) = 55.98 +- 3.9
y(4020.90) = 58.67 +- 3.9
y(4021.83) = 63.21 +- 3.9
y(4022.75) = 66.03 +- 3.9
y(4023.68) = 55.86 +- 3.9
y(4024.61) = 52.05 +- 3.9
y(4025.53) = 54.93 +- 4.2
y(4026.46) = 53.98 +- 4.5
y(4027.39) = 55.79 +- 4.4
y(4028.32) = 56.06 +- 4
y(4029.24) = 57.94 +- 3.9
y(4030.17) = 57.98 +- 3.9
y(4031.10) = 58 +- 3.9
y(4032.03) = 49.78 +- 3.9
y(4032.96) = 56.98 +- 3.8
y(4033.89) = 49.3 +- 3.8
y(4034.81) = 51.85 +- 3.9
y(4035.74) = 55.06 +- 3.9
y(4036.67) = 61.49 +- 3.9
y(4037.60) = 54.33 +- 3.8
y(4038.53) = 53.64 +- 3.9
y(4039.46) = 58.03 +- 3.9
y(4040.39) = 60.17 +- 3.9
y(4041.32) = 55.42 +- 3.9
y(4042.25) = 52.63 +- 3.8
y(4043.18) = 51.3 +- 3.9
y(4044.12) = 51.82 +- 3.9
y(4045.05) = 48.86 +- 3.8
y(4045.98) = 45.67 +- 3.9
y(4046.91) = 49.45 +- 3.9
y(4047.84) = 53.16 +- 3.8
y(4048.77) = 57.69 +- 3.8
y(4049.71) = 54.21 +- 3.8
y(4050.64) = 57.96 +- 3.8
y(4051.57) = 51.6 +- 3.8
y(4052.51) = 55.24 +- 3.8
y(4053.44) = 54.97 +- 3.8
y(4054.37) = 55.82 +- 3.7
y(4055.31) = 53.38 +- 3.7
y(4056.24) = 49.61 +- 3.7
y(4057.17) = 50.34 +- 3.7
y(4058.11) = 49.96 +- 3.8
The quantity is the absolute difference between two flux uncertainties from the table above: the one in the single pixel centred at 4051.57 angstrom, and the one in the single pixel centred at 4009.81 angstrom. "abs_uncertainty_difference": 0.100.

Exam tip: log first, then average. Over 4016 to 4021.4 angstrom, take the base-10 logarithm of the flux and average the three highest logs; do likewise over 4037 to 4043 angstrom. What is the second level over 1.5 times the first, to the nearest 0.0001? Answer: 0.6655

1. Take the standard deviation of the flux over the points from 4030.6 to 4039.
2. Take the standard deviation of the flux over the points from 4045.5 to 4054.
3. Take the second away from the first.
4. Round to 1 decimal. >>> 0.0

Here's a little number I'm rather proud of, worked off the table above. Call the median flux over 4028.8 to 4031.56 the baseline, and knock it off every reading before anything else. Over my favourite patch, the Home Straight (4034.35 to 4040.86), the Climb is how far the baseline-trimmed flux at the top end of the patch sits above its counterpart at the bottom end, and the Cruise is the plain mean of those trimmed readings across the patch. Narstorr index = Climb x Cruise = -13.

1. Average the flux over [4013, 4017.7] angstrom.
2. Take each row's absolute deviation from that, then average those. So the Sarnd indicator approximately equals 1.6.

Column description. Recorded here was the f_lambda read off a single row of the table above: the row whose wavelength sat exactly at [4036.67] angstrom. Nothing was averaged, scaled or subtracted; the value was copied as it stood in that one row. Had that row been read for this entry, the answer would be 61.49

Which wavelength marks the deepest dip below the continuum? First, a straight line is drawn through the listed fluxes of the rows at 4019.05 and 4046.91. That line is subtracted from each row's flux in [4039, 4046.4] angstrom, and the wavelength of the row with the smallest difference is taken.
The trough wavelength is 4045.98 angstrom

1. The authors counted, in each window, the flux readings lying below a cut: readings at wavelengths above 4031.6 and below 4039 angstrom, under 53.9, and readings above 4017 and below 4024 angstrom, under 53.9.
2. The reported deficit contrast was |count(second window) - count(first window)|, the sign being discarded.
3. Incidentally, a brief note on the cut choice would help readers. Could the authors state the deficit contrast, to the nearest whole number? 4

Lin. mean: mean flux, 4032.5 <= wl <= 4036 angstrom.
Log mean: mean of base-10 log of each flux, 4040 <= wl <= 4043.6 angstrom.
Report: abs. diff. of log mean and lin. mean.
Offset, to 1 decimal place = 51.6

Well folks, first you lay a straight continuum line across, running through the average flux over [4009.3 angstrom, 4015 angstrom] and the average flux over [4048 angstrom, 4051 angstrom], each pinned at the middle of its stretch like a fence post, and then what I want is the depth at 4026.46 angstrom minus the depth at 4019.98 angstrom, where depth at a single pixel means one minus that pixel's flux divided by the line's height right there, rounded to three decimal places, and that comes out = 0.033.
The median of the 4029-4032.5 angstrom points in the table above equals 58.0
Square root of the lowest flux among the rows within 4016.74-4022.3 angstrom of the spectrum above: 7.48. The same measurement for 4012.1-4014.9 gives 7.58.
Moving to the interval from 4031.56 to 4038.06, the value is 7.02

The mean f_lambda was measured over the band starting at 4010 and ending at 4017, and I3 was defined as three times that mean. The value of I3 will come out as 171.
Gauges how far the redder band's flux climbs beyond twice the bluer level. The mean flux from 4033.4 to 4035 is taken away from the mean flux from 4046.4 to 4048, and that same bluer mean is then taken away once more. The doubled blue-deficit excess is -50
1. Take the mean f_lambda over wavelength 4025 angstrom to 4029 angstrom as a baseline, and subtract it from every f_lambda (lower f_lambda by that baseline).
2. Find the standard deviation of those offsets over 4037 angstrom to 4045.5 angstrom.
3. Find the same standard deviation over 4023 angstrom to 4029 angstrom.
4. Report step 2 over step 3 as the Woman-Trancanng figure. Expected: 2.3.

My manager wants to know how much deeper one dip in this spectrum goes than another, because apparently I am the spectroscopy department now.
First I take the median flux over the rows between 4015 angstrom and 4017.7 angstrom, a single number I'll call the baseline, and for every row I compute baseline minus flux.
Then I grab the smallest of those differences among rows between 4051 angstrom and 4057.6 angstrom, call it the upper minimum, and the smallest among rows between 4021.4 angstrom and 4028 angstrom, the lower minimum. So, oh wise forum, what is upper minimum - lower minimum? 10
